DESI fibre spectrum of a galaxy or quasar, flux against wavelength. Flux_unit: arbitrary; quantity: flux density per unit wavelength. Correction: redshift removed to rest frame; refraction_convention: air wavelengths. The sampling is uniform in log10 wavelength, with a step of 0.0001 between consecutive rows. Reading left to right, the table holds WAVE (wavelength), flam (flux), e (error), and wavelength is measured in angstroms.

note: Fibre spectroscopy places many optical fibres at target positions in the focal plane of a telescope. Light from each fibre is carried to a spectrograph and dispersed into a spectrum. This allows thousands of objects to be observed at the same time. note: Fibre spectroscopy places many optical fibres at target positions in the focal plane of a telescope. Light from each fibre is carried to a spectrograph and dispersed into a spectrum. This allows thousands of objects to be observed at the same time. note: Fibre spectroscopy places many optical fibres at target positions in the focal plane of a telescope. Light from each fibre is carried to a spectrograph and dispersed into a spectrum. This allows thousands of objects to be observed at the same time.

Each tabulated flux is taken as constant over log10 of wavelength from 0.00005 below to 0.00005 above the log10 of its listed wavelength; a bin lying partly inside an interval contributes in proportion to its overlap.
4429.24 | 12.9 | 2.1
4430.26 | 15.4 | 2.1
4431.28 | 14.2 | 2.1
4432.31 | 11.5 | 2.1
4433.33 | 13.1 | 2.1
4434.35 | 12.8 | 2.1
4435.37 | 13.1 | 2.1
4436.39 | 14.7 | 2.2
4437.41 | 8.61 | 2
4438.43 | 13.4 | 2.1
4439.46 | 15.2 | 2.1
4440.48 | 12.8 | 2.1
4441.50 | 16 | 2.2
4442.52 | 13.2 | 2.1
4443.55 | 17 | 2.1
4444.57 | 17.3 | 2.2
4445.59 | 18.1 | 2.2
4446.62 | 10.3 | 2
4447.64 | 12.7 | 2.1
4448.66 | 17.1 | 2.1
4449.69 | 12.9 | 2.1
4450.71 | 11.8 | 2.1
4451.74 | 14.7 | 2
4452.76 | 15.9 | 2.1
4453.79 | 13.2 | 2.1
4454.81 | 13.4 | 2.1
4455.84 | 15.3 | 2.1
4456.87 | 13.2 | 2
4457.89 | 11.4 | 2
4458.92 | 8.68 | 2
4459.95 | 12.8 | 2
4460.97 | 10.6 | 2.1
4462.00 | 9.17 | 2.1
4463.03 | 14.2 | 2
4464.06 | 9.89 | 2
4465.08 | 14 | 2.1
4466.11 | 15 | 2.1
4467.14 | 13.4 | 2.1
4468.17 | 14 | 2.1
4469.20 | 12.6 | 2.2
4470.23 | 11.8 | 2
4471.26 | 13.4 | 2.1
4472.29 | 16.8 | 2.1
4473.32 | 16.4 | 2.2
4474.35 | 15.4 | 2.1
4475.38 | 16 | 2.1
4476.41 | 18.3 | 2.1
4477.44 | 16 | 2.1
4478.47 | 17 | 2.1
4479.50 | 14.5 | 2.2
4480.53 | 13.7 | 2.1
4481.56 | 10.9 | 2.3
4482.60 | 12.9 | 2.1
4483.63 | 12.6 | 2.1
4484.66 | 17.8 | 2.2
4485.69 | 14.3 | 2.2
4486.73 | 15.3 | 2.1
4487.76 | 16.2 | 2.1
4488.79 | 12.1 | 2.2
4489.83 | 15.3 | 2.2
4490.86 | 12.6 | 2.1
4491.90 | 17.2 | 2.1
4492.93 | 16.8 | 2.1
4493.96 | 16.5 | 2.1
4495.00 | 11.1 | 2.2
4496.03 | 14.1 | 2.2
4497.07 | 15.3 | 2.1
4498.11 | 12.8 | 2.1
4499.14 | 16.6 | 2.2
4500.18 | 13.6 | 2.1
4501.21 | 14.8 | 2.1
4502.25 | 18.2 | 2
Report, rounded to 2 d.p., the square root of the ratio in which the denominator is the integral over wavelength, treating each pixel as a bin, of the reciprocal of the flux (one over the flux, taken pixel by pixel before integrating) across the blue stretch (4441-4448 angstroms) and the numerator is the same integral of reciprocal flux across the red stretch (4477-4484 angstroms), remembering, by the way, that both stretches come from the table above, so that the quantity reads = 1.03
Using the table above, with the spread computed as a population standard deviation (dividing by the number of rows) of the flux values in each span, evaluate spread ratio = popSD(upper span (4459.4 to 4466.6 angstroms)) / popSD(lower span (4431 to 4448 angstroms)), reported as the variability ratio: 0.90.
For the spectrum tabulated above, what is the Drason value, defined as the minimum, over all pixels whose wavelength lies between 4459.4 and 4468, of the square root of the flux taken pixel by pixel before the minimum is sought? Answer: 3.03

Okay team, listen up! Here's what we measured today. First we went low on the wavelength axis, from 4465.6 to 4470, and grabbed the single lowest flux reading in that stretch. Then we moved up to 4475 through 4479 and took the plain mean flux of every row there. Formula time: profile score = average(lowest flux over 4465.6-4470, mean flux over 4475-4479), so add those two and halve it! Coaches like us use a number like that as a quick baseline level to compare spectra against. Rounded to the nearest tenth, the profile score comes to 14.7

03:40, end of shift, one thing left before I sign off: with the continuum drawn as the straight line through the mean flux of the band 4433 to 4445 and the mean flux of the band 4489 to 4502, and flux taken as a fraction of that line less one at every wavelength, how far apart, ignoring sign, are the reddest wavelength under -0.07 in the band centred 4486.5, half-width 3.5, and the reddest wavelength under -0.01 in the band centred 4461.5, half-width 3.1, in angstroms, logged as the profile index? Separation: 24.7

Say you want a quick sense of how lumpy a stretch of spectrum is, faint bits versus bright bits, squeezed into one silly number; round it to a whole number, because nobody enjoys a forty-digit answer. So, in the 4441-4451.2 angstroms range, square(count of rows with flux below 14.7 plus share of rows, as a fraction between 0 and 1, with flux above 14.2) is 30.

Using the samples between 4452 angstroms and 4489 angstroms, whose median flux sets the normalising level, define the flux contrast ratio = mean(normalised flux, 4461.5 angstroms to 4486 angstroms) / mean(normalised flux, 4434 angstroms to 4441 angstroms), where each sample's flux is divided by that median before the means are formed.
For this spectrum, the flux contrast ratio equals 1.09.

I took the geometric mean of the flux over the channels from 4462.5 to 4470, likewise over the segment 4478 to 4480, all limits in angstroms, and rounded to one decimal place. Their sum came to 28.9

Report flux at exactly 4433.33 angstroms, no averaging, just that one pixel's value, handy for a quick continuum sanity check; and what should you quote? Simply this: 13.1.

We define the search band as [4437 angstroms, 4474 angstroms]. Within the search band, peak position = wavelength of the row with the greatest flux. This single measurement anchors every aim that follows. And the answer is 4445.59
